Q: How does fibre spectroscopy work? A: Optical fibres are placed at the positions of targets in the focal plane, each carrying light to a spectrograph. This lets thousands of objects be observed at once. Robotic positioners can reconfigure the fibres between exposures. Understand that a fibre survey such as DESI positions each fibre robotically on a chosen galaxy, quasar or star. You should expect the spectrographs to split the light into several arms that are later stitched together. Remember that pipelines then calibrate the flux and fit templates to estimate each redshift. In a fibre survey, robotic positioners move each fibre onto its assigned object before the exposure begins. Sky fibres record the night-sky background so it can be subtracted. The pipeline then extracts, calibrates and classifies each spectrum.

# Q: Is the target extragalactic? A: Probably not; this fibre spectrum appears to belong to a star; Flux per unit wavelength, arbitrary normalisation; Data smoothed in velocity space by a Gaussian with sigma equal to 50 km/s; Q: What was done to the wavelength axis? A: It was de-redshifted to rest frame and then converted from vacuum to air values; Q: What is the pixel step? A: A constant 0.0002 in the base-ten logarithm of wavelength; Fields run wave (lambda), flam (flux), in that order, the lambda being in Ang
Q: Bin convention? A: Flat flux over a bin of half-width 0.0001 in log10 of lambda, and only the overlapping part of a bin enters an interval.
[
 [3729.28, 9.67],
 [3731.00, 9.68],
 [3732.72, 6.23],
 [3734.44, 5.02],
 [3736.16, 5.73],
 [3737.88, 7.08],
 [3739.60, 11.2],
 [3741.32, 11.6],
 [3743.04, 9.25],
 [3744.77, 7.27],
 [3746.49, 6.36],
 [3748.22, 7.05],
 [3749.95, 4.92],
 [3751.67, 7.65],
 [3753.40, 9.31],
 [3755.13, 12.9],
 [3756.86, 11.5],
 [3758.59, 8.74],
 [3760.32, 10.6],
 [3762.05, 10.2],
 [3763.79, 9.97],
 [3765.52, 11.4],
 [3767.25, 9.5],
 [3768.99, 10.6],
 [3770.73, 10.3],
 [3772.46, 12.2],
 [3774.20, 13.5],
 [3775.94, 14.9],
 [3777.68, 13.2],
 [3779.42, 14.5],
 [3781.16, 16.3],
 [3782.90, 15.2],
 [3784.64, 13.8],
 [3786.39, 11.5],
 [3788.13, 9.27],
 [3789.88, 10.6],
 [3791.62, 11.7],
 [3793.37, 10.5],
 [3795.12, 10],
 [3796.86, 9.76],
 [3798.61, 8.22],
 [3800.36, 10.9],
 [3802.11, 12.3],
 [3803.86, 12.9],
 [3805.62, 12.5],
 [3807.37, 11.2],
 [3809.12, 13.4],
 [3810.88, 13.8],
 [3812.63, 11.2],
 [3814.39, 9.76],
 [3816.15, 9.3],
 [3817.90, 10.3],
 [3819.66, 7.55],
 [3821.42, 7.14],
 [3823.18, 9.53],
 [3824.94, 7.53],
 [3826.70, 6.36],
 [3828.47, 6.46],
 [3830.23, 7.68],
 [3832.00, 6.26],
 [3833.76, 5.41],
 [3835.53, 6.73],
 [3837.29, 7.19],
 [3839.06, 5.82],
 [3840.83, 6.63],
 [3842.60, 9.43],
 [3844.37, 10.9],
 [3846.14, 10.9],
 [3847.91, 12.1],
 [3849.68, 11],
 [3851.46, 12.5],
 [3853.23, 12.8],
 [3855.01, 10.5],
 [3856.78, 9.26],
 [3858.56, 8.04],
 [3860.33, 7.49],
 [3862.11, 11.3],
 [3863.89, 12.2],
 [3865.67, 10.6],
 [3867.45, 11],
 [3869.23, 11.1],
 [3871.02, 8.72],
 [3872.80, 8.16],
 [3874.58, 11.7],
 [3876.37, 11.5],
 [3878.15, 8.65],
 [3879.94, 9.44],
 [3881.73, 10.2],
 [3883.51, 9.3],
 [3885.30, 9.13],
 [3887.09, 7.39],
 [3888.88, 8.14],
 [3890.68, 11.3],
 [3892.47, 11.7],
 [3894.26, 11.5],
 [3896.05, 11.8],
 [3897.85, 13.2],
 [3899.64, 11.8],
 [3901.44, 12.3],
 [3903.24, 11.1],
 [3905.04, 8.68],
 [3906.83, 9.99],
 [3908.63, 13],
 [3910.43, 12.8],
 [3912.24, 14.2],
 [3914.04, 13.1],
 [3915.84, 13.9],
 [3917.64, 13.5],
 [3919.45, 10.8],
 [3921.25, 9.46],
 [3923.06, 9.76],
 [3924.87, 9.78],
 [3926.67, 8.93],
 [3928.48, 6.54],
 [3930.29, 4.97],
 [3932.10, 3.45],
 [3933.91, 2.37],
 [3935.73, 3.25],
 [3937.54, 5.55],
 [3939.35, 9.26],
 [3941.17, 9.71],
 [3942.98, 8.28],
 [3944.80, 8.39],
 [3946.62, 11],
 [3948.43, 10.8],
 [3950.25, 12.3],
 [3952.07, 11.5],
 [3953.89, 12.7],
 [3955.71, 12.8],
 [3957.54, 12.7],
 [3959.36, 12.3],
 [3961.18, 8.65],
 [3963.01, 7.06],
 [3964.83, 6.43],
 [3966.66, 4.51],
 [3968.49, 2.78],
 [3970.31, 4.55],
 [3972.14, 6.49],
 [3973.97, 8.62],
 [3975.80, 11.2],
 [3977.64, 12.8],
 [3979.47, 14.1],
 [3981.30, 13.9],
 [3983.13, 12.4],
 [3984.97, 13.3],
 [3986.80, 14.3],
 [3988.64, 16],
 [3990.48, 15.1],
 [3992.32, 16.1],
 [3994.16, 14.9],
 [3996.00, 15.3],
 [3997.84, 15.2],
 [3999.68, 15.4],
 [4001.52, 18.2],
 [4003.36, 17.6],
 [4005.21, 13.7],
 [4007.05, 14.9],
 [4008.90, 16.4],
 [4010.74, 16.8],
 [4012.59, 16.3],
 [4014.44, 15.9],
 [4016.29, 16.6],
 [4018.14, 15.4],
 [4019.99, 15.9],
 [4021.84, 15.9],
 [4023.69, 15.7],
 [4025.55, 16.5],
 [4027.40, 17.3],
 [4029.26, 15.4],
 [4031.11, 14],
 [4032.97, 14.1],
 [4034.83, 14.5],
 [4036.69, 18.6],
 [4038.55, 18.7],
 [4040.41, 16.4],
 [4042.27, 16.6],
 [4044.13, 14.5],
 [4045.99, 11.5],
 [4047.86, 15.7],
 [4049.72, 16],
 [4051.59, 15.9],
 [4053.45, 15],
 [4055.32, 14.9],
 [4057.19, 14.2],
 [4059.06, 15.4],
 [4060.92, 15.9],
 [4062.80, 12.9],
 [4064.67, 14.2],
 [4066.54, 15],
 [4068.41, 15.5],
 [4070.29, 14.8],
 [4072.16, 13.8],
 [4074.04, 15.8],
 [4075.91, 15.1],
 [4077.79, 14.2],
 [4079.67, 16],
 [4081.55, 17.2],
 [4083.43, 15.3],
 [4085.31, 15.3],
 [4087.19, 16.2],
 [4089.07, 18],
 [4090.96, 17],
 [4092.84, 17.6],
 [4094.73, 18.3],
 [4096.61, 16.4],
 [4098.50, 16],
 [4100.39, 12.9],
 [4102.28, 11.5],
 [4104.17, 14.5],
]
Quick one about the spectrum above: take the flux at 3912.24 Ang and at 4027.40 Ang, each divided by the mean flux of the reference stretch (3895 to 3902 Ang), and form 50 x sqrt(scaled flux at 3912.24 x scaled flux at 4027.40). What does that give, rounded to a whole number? 64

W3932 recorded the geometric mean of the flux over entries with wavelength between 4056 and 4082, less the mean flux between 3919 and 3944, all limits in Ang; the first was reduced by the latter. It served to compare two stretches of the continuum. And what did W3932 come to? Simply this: 7.7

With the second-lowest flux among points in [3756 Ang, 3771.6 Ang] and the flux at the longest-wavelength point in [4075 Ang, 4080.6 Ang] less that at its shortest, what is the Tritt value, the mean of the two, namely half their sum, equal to 5.2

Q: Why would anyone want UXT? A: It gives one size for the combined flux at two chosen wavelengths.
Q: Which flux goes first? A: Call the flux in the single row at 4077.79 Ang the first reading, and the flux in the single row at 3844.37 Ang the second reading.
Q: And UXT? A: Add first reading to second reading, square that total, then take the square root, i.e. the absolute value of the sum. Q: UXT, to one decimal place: 25.1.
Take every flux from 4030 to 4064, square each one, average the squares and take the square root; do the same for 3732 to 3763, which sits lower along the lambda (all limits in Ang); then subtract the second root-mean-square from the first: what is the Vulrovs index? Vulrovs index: 6.6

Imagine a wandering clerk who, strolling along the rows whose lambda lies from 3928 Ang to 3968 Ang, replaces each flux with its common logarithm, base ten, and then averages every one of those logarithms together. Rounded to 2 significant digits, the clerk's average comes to 0.88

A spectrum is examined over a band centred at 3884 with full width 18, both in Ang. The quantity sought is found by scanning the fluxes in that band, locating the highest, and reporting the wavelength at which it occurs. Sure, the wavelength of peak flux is 3892.47 Ang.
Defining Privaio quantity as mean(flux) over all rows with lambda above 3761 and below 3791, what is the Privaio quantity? 12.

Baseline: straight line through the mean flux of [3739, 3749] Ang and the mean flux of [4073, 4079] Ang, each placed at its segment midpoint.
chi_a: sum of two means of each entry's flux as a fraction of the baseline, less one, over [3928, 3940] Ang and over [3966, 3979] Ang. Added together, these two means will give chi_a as -1.0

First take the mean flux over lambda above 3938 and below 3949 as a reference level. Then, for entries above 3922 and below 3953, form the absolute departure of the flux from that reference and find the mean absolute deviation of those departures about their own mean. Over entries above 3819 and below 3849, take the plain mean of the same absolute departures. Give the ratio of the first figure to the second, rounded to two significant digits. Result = 0.84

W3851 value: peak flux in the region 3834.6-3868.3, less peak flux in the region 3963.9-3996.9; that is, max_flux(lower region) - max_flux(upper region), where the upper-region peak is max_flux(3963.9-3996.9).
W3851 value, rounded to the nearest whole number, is -3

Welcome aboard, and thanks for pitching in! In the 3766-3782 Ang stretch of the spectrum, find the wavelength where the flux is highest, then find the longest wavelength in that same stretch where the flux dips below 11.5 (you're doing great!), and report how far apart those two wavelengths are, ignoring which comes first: 10.4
